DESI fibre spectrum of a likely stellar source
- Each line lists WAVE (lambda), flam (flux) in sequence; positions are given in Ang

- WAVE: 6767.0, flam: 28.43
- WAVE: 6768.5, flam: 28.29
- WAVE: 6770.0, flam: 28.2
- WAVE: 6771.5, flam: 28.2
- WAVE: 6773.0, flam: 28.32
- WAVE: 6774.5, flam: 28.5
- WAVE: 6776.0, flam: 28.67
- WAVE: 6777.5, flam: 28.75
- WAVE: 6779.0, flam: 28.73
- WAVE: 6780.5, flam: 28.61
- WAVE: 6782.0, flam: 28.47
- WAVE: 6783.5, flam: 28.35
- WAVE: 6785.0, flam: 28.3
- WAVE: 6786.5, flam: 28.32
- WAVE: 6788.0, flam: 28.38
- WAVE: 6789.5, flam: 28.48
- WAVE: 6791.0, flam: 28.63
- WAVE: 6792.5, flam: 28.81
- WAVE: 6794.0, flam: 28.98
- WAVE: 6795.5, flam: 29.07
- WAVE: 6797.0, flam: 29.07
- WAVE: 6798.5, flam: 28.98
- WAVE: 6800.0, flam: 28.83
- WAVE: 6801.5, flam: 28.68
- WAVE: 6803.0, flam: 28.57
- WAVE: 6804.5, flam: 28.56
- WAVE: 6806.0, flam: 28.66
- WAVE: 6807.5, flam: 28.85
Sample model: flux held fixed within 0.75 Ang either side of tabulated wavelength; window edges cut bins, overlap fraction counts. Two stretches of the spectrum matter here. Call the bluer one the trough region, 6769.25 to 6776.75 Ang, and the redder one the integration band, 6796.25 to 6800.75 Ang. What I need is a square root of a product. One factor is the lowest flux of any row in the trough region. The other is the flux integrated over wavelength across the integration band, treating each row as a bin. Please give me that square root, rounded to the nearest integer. 61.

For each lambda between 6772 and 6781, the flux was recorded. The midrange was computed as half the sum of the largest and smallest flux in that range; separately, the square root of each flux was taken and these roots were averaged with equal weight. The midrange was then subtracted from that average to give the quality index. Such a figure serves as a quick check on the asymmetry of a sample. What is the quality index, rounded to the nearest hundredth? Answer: -23.19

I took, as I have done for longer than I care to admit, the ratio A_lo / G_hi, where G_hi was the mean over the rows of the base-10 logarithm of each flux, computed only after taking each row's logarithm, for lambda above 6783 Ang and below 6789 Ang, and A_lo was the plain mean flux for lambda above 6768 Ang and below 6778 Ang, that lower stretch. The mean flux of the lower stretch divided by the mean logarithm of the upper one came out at 19.6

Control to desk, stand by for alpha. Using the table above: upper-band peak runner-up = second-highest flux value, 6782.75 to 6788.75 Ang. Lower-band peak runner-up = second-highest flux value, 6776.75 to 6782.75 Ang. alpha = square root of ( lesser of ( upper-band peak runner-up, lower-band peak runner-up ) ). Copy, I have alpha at 5.324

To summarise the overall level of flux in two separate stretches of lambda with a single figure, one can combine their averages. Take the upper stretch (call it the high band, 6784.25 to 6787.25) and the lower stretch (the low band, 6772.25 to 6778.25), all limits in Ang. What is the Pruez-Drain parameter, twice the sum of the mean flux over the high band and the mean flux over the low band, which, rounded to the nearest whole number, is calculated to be 114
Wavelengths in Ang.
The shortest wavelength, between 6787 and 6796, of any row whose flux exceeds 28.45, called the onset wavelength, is 6789.5 Ang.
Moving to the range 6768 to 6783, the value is 6774.5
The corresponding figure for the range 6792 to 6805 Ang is 6792.5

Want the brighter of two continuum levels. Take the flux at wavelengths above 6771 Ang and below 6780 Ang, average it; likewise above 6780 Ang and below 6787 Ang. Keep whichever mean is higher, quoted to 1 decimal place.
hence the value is 28.5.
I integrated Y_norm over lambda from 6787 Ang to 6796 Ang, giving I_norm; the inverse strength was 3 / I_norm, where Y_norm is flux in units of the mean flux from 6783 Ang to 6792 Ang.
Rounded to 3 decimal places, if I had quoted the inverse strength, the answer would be 0.330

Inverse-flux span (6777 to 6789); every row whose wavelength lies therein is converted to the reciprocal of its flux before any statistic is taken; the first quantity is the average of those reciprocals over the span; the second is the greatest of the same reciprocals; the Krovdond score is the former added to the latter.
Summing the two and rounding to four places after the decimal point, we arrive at 0.0704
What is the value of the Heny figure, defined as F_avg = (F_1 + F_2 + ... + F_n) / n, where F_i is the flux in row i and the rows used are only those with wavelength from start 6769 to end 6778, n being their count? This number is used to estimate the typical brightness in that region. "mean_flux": 28.4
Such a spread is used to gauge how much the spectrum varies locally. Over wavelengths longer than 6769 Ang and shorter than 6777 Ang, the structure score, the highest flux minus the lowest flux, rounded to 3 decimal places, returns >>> 0.470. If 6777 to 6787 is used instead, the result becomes 0.450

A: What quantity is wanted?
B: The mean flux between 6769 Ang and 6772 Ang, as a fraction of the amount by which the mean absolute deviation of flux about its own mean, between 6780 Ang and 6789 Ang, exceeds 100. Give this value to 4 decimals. -0.2823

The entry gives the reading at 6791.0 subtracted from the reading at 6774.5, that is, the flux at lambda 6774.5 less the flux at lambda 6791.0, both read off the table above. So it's -0.13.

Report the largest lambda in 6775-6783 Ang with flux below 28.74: 6782.0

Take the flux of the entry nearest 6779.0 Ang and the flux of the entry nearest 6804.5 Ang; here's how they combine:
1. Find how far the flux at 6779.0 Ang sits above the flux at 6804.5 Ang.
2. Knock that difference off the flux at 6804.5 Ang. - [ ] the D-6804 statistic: 28.4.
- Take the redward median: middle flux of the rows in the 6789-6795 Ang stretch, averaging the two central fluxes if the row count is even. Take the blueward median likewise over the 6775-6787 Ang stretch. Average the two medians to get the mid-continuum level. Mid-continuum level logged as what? 28.6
